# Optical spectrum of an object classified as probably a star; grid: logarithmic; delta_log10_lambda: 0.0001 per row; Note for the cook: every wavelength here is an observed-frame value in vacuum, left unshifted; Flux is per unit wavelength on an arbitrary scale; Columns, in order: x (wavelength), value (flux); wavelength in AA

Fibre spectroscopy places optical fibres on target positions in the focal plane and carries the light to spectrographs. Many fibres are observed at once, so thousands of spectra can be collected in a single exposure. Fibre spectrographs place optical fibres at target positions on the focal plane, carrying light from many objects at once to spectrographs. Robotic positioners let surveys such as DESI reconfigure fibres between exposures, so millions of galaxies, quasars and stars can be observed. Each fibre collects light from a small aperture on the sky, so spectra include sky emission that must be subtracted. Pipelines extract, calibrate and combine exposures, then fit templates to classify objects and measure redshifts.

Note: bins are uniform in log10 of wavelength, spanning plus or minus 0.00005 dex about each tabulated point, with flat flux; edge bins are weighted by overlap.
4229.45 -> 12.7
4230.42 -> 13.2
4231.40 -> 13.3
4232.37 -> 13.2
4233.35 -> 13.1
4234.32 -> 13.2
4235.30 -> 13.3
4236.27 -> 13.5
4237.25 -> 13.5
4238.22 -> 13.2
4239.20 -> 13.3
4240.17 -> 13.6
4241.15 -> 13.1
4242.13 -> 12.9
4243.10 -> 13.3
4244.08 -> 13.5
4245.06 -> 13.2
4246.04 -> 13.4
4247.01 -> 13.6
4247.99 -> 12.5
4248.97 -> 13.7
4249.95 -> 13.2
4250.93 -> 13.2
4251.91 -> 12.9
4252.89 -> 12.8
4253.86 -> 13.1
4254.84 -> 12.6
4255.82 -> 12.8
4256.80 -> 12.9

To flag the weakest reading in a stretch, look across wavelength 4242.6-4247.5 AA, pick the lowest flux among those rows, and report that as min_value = 13.2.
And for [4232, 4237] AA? 13.1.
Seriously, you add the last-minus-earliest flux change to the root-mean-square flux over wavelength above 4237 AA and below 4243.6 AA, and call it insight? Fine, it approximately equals 13.1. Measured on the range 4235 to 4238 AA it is 13.6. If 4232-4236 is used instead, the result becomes 13.3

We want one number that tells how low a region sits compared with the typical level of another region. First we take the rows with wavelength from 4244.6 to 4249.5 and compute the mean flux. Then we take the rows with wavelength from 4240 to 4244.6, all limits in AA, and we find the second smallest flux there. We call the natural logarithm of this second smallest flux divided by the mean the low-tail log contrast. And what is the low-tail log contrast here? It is -0.014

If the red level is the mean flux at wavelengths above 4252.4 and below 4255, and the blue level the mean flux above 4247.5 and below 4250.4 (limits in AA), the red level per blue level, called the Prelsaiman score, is 0.98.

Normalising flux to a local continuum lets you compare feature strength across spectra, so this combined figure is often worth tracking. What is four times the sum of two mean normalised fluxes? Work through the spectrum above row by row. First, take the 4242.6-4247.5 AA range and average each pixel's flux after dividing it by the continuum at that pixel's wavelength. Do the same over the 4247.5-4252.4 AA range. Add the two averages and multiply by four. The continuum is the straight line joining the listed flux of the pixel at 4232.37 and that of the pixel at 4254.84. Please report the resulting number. 8.28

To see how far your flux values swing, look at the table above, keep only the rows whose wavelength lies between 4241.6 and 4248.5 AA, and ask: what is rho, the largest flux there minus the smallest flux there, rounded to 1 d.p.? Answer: 1.1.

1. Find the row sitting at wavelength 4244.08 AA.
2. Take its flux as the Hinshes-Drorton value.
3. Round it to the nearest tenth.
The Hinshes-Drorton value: 13.5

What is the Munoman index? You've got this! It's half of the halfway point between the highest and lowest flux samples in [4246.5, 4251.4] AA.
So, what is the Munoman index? 6.55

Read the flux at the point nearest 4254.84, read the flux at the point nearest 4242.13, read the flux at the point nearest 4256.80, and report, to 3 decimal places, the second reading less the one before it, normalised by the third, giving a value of 0.023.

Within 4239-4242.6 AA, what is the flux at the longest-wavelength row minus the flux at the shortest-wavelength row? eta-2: -0.4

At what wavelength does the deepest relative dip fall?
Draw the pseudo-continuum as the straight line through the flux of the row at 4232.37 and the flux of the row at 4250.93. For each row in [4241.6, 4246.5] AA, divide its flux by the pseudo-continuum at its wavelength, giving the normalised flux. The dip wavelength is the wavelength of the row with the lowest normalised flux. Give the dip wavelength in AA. 4242.13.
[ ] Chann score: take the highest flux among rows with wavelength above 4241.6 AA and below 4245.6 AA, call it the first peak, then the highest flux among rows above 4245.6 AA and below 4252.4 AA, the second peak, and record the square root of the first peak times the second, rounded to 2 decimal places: 13.60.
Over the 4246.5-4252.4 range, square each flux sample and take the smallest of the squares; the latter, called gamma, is 156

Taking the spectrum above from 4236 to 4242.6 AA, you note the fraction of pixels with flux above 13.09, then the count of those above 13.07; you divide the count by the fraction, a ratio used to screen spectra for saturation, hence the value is 7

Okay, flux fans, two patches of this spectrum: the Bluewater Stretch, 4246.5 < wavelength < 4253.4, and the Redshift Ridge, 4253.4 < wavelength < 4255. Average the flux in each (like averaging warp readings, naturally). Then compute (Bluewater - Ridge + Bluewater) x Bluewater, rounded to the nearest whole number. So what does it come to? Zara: 176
